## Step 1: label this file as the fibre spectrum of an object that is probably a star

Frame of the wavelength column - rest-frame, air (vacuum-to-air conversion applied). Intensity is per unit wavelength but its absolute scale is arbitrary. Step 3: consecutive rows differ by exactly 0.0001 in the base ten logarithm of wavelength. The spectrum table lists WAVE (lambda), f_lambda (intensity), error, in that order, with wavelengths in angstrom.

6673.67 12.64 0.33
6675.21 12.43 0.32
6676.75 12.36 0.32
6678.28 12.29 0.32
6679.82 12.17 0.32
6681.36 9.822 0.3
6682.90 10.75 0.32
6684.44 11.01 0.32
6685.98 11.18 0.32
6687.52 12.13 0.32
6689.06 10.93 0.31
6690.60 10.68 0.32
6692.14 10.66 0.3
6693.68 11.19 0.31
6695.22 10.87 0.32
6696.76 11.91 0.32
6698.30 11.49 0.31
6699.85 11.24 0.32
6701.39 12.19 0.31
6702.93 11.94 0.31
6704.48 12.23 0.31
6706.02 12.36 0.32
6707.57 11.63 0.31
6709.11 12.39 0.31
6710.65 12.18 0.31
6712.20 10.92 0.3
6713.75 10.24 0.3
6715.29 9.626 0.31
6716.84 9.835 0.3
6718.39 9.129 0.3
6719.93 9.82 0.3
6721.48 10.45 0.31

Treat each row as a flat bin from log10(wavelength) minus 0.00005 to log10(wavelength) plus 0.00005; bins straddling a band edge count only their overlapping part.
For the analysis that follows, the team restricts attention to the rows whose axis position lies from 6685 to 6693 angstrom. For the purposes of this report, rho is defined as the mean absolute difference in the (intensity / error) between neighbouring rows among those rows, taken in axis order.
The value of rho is 2.4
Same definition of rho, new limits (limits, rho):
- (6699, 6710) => 1.7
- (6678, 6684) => 2.2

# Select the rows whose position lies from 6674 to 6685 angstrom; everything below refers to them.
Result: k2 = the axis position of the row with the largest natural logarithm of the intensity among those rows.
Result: 6675.21 angstrom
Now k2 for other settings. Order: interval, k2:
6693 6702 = 6701.39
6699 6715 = 6709.11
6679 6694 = 6679.82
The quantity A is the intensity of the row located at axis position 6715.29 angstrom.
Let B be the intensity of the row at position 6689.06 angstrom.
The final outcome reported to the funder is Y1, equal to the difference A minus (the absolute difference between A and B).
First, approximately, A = 9.626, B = 10.93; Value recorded 8.3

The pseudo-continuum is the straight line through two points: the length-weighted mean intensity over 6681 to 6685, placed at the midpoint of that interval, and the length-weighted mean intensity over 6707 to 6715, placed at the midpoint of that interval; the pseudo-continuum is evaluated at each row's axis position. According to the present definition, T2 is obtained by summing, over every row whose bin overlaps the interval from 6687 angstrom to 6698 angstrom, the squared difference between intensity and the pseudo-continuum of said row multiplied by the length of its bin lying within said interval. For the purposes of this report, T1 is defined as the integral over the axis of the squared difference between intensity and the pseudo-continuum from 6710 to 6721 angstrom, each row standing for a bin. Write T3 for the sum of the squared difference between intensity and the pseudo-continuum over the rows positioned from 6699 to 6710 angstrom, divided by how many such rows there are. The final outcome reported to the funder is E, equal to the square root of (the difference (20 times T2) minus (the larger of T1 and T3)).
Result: 7.8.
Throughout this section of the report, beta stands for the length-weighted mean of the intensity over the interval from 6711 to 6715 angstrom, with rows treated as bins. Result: 10.6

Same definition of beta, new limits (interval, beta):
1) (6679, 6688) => 11.1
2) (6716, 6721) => 9.6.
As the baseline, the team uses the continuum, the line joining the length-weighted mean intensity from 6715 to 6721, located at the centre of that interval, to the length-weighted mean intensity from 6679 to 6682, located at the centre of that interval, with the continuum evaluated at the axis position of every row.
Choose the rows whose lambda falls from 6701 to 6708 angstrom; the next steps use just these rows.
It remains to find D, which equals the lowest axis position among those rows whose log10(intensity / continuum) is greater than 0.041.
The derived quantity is 6701.39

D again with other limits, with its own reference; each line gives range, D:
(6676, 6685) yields 6676.75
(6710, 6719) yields 6710.65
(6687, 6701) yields 6687.52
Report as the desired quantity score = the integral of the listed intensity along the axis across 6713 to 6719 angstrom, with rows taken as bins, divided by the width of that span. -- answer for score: 9.7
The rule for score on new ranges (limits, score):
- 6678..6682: 11.4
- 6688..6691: 11.0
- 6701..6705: 12.1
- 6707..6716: 11.2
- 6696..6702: 11.7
